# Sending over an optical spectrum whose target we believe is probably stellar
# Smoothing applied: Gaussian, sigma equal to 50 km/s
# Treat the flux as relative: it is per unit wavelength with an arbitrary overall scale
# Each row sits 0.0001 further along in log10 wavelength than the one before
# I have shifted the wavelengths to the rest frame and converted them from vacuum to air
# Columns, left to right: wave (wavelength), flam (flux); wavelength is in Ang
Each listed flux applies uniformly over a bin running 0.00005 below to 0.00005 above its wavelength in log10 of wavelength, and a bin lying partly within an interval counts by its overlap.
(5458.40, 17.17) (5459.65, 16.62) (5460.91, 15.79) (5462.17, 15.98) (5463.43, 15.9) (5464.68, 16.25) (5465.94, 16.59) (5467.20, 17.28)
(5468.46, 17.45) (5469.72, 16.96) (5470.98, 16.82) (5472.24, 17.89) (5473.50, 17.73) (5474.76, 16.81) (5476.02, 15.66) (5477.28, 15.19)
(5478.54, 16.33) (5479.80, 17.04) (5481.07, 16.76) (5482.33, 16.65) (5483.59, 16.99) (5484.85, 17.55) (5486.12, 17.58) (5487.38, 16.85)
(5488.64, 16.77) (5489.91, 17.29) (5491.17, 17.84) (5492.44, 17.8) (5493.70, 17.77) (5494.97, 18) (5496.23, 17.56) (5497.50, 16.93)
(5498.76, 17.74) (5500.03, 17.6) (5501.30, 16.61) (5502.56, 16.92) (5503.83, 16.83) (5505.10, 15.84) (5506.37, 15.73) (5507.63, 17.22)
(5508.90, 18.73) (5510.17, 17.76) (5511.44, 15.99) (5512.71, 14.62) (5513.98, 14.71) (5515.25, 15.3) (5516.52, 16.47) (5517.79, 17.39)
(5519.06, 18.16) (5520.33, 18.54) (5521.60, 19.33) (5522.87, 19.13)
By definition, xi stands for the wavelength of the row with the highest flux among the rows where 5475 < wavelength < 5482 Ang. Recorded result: 5479.80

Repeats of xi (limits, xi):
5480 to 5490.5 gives 5486.12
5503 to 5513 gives 5508.90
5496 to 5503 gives 5498.76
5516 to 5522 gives 5521.60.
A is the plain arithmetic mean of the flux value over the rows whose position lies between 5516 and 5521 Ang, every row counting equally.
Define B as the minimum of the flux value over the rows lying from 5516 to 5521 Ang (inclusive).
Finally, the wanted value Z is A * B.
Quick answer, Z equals 291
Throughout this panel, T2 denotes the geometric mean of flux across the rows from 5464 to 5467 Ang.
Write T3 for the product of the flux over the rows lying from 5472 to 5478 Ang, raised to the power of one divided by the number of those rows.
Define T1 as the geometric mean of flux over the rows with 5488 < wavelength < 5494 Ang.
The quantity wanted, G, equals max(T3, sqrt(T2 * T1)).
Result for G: 16.9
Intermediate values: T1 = 17.49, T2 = 16.4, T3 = 16.6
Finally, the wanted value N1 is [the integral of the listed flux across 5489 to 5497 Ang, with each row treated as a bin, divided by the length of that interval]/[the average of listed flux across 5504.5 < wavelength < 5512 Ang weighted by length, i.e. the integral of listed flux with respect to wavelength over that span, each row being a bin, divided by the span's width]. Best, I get 1.04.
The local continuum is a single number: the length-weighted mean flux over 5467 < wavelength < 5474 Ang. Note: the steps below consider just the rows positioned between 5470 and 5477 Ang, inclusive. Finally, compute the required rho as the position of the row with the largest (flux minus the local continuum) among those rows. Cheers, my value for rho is 5472.24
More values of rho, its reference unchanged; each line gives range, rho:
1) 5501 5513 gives 5508.90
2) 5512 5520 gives 5519.06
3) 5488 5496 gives 5494.97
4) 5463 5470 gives 5468.46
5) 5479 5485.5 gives 5484.85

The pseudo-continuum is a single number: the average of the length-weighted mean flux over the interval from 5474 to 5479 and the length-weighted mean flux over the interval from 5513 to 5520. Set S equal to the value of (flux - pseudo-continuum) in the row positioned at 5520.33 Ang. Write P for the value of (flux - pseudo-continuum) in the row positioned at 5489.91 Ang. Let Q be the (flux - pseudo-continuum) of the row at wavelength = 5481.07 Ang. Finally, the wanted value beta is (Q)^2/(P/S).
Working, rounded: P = 1.1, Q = 0.5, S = 2.3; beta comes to 0.61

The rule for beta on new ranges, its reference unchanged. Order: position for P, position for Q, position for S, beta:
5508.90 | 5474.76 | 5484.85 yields 0.18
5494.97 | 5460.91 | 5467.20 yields 0.11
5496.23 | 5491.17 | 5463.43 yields -0.64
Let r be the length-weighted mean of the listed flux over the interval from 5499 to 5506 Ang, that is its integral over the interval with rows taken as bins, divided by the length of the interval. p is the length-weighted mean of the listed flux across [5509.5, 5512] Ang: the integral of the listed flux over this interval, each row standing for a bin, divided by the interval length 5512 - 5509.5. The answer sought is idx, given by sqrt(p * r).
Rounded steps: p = 16.9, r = 16.8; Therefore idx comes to 16.8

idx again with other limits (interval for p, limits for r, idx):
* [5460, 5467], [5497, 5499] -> 16.8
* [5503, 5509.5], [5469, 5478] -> 16.8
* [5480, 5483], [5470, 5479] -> 16.7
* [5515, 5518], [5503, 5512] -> 16.6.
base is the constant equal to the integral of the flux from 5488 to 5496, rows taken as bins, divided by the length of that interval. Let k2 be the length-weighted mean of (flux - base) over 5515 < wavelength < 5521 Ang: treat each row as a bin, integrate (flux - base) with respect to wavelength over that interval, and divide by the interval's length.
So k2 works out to -0.3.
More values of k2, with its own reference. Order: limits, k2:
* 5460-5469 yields -1.1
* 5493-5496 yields 0.3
